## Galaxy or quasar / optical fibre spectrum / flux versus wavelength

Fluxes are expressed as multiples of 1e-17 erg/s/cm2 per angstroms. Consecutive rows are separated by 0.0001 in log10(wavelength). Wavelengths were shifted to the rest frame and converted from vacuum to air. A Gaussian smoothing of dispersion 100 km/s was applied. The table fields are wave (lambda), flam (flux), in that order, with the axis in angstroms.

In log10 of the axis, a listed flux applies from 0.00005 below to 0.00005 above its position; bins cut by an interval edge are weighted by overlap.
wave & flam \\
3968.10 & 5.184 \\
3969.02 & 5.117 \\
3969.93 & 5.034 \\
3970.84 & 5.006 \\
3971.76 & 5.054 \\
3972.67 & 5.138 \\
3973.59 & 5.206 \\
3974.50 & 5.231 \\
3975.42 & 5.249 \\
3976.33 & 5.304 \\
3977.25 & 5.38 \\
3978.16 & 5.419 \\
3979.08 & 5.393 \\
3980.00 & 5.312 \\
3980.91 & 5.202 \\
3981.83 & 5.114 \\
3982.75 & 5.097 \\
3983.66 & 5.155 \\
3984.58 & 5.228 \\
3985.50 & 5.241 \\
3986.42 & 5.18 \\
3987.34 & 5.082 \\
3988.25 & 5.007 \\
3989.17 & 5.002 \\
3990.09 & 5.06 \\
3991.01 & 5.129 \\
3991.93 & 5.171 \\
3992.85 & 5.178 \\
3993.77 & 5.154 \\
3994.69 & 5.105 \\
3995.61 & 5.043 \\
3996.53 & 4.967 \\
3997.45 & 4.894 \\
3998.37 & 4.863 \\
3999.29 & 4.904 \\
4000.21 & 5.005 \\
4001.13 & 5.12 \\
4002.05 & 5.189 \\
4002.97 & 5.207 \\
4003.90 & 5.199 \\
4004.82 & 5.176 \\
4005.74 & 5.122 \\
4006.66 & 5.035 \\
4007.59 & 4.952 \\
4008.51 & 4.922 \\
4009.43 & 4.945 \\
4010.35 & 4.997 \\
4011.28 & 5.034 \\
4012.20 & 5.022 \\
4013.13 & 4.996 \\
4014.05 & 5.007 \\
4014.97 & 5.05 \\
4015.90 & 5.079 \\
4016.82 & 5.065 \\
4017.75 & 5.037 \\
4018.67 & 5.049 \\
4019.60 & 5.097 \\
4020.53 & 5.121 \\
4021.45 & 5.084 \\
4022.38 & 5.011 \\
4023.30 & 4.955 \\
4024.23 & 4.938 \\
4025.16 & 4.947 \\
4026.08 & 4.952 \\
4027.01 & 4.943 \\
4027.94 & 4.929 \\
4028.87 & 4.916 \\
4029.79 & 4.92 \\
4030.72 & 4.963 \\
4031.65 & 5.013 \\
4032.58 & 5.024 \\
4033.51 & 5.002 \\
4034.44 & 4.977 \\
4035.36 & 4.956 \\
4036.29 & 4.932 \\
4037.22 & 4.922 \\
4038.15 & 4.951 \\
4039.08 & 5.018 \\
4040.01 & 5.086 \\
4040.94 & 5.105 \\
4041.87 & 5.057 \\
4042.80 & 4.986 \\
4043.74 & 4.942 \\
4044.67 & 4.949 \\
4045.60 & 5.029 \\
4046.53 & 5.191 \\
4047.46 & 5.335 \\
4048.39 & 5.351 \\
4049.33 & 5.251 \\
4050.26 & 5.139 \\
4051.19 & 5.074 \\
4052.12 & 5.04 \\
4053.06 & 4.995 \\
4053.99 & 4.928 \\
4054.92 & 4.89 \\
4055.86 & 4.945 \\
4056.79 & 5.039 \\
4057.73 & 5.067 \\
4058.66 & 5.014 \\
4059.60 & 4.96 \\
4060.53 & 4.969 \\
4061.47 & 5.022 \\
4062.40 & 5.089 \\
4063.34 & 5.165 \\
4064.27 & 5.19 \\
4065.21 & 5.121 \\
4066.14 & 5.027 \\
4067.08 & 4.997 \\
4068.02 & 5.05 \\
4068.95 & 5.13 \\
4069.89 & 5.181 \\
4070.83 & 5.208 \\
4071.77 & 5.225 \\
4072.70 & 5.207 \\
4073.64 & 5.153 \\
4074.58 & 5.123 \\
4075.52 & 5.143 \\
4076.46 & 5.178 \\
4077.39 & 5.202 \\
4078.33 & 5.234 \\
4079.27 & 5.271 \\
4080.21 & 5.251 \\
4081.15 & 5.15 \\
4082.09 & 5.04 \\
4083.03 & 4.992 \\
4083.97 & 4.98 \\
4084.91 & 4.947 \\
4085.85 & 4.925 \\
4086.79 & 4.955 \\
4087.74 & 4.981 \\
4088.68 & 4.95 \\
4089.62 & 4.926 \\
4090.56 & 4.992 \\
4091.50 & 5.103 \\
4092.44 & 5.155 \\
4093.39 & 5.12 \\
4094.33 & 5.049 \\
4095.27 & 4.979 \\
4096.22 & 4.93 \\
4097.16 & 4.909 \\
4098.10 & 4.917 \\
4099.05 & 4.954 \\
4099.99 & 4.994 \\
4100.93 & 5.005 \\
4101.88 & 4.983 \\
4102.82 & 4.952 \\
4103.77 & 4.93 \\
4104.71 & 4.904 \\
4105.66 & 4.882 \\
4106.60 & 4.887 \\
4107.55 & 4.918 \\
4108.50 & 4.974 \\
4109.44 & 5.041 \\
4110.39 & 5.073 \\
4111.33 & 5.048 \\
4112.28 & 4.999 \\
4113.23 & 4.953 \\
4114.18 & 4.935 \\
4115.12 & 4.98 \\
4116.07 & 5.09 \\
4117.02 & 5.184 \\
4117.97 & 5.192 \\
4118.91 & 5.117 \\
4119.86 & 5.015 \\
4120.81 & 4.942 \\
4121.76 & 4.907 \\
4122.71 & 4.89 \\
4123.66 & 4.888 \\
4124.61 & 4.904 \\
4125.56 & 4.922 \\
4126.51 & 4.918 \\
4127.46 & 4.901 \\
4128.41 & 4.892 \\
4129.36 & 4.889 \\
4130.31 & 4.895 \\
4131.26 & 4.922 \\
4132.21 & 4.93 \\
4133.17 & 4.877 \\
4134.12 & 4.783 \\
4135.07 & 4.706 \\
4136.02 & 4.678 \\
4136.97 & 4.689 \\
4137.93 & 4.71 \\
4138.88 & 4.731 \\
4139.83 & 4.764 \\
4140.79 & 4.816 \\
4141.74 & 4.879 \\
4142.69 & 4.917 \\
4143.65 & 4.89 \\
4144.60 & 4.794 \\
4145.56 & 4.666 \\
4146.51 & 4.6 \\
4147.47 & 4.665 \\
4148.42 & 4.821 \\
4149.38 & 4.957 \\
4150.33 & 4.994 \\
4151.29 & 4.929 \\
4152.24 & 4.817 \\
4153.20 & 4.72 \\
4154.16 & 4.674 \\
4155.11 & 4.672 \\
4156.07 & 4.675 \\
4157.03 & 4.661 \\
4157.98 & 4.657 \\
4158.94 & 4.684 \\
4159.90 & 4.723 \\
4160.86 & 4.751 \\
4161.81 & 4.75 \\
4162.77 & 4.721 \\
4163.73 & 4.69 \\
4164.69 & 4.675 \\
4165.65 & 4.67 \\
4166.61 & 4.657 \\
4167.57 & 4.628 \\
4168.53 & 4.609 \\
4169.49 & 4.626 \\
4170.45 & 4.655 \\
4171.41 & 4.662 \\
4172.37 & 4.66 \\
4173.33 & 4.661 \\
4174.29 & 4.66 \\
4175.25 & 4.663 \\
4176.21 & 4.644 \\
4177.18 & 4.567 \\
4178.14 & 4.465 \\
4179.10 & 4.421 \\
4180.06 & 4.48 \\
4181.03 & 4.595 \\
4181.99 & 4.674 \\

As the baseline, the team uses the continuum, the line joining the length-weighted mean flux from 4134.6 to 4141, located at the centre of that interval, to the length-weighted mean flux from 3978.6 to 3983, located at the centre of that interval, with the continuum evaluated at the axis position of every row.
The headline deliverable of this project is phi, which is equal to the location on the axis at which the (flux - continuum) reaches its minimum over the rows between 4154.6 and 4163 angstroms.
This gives 4157.98 angstroms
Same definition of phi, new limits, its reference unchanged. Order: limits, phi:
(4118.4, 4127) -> 4122.71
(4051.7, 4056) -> 4054.92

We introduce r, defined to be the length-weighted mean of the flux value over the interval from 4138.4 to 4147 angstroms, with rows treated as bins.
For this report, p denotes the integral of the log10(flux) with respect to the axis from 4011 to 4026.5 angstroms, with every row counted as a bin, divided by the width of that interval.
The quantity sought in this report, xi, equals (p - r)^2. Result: 16.7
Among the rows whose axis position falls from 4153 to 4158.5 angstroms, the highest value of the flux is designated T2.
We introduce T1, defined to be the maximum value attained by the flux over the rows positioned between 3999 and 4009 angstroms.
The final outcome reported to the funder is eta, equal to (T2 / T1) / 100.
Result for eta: 0.0091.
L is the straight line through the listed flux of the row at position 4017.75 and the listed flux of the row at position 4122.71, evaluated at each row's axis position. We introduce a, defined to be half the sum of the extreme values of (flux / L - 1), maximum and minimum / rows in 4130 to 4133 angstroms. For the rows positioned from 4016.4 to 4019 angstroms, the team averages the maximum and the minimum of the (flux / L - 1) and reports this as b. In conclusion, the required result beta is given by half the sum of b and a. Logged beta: 0.005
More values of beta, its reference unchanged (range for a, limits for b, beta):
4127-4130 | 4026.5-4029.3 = -0.008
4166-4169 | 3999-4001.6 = -0.025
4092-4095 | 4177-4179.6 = -0.016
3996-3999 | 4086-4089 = -0.012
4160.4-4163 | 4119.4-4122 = -0.003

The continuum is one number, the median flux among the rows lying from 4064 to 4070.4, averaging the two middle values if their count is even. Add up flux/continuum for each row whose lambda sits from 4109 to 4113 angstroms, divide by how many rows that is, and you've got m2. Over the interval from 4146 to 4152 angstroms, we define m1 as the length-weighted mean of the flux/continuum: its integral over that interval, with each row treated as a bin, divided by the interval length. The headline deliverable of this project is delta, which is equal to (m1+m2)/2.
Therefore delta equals 0.964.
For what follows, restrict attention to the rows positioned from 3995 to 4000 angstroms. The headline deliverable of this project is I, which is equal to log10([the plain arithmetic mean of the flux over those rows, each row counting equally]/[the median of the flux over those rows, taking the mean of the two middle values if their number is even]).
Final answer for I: 0.003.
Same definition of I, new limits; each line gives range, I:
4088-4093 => 0.003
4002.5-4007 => -0.002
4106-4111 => 0.000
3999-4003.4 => -0.003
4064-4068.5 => 0.002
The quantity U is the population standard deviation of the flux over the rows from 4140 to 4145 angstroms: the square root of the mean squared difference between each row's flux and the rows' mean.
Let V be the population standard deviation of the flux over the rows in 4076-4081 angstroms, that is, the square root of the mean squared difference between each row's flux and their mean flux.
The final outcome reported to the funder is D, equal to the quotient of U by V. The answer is 1.4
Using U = 0.046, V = 0.03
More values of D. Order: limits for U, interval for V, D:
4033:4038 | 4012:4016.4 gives 1.0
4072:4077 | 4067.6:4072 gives 0.5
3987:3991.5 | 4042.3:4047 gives 0.5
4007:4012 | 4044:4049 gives 0.3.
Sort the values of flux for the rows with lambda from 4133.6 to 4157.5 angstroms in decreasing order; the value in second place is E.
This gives 4.957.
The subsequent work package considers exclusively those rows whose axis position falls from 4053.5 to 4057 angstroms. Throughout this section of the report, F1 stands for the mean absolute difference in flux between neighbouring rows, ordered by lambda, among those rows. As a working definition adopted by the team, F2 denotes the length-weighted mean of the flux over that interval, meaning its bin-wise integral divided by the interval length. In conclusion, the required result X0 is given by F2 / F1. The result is 79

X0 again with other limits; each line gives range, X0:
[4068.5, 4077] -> 164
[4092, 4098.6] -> 118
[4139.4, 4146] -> 72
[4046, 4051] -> 56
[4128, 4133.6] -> 252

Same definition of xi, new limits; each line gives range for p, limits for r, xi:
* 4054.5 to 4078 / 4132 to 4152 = 16.7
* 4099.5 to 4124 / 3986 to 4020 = 19.0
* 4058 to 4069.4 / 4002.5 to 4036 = 18.6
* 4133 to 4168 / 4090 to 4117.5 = 18.6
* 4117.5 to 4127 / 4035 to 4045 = 18.4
